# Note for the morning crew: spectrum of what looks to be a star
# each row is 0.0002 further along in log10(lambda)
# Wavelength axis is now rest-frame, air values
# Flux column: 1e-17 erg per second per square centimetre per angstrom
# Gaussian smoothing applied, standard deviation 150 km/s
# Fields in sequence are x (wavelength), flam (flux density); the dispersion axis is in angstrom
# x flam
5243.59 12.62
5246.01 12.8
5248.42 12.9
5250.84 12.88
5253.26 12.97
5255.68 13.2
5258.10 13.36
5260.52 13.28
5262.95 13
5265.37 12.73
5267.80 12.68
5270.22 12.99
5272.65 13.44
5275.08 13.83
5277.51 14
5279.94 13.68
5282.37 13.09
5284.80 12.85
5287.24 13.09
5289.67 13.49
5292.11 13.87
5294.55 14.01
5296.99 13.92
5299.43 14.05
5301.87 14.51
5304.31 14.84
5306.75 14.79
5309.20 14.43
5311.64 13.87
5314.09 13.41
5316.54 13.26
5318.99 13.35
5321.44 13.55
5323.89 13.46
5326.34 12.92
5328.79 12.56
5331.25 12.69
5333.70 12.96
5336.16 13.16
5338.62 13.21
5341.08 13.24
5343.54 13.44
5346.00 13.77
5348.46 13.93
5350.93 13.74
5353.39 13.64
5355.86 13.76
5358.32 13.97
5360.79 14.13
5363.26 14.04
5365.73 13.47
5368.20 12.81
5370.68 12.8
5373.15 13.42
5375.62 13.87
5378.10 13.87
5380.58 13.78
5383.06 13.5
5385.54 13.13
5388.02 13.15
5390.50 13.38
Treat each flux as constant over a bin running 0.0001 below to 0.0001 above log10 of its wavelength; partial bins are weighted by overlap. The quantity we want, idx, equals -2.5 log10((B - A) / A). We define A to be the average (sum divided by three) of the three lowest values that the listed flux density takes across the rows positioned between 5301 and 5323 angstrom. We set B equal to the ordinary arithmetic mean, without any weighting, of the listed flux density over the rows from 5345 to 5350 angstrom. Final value 3.5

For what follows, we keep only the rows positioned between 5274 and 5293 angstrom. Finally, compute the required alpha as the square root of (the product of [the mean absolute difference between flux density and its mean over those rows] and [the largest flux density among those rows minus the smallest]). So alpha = 0.642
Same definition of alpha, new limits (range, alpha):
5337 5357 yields 0.399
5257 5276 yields 0.601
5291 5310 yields 0.574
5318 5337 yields 0.544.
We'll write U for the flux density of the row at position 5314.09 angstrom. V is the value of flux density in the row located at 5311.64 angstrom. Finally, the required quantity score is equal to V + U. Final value 27.3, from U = 13.41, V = 13.87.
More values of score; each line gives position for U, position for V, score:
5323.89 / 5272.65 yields 26.9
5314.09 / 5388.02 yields 26.6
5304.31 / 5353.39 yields 28.5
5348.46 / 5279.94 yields 27.6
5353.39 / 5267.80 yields 26.3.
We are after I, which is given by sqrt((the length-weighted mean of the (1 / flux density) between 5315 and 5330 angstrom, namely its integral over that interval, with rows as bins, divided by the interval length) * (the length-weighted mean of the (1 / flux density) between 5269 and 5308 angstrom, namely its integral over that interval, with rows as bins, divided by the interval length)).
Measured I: 0.0743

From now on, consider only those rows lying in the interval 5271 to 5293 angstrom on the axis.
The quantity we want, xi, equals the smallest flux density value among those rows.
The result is 12.85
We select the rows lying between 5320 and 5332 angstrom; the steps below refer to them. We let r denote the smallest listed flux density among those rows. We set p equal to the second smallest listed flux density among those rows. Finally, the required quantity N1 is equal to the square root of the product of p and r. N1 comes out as 12.6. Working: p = 12.69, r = 12.56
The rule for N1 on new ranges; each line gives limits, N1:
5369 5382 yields 13.1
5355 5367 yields 13.6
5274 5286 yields 13.0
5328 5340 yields 12.6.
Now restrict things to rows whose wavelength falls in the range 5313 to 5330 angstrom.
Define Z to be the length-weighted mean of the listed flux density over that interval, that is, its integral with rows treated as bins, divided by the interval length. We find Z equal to 13.2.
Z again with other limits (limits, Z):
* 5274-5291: 13.4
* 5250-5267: 13.1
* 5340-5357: 13.6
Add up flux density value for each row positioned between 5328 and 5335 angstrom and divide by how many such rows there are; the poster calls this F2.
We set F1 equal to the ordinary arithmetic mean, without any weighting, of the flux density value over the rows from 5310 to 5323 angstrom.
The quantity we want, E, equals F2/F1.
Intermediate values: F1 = 13.5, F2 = 12.7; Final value 0.94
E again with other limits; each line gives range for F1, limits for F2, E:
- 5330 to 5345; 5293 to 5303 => 1.08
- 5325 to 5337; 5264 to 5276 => 1.02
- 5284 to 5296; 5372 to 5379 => 1.02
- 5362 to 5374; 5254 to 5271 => 0.98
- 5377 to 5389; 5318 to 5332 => 0.97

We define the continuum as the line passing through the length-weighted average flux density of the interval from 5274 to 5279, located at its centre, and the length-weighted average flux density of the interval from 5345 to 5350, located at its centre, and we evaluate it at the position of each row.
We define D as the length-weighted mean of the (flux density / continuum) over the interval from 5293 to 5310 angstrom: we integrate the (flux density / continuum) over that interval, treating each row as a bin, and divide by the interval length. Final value 1.03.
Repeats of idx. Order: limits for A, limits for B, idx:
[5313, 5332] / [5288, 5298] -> 2.7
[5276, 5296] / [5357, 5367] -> 2.9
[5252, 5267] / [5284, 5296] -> 3.4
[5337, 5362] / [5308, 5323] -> 4.0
